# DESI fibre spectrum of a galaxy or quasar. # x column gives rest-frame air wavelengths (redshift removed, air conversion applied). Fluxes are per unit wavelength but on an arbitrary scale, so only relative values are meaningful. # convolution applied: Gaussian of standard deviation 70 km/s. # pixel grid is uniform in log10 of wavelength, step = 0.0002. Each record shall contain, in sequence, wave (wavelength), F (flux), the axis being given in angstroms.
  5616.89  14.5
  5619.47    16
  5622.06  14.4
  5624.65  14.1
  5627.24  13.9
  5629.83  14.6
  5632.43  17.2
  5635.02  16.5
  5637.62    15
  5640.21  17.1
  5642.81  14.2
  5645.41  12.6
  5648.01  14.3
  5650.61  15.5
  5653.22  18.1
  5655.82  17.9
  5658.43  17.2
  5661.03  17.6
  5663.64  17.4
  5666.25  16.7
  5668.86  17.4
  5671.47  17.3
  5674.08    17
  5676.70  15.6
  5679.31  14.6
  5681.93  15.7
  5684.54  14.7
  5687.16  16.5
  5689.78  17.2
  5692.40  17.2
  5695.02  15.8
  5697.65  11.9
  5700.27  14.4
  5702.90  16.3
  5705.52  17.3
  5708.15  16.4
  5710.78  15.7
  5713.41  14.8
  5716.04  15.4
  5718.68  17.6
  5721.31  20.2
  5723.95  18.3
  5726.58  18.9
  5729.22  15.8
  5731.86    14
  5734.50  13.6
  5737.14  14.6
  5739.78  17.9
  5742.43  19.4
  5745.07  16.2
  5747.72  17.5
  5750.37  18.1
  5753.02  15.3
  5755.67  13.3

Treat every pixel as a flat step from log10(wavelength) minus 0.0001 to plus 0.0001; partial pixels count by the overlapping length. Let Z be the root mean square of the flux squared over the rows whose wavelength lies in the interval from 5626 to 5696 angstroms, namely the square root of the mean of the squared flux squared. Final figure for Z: 265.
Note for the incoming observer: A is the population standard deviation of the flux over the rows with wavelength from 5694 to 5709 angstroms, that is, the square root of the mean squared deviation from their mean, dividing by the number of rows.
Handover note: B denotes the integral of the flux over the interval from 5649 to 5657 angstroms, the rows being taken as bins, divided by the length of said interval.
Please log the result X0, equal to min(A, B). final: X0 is 1.77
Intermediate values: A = 1.8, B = 17.0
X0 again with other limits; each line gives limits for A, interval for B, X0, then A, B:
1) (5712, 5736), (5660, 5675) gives 2.19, 2.2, 17.2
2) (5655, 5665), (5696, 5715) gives 0.26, 0.3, 15.3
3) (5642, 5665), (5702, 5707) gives 1.88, 1.9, 16.8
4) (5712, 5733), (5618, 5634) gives 2.05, 2.0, 15.1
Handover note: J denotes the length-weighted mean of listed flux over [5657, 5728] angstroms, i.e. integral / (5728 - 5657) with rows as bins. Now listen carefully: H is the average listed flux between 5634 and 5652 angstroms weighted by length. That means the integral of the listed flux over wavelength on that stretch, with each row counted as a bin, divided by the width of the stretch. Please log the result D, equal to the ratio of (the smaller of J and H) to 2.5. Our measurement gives 6.01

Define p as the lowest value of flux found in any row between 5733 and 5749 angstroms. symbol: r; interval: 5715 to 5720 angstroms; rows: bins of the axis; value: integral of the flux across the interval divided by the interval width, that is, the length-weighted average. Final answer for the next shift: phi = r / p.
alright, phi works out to 1.22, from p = 13.6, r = 16.6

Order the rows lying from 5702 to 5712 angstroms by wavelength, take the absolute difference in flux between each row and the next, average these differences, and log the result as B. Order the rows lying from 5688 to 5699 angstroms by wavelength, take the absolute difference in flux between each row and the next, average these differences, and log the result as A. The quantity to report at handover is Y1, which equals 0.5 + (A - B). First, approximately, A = 1.8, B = 0.9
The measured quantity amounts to 1.4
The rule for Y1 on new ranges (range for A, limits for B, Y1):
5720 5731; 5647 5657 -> 1.0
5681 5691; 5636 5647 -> -0.5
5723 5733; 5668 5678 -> 1.7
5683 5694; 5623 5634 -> 0.2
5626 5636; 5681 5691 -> 0.7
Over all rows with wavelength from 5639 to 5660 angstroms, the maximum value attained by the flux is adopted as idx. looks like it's 18.1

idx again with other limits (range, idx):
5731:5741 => 17.9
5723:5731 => 18.9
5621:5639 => 17.2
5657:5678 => 17.6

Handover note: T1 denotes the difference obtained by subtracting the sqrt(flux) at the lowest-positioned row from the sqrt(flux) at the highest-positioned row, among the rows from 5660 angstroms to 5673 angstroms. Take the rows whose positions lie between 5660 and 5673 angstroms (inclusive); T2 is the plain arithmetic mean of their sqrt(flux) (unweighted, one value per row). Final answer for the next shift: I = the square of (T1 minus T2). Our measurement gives 17.6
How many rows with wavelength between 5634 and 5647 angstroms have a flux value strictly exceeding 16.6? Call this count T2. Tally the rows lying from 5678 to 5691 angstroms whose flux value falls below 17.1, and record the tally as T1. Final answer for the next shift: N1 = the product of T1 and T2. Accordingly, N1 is 4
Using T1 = 4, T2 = 1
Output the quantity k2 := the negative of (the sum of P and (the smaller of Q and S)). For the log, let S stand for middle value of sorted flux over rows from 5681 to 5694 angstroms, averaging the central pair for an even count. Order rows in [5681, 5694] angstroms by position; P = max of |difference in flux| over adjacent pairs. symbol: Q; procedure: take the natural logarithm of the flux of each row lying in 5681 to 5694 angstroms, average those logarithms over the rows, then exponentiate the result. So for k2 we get -18.0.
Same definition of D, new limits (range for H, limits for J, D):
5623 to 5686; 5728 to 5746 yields 6.37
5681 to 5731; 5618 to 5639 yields 6.09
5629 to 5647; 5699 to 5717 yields 6.13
